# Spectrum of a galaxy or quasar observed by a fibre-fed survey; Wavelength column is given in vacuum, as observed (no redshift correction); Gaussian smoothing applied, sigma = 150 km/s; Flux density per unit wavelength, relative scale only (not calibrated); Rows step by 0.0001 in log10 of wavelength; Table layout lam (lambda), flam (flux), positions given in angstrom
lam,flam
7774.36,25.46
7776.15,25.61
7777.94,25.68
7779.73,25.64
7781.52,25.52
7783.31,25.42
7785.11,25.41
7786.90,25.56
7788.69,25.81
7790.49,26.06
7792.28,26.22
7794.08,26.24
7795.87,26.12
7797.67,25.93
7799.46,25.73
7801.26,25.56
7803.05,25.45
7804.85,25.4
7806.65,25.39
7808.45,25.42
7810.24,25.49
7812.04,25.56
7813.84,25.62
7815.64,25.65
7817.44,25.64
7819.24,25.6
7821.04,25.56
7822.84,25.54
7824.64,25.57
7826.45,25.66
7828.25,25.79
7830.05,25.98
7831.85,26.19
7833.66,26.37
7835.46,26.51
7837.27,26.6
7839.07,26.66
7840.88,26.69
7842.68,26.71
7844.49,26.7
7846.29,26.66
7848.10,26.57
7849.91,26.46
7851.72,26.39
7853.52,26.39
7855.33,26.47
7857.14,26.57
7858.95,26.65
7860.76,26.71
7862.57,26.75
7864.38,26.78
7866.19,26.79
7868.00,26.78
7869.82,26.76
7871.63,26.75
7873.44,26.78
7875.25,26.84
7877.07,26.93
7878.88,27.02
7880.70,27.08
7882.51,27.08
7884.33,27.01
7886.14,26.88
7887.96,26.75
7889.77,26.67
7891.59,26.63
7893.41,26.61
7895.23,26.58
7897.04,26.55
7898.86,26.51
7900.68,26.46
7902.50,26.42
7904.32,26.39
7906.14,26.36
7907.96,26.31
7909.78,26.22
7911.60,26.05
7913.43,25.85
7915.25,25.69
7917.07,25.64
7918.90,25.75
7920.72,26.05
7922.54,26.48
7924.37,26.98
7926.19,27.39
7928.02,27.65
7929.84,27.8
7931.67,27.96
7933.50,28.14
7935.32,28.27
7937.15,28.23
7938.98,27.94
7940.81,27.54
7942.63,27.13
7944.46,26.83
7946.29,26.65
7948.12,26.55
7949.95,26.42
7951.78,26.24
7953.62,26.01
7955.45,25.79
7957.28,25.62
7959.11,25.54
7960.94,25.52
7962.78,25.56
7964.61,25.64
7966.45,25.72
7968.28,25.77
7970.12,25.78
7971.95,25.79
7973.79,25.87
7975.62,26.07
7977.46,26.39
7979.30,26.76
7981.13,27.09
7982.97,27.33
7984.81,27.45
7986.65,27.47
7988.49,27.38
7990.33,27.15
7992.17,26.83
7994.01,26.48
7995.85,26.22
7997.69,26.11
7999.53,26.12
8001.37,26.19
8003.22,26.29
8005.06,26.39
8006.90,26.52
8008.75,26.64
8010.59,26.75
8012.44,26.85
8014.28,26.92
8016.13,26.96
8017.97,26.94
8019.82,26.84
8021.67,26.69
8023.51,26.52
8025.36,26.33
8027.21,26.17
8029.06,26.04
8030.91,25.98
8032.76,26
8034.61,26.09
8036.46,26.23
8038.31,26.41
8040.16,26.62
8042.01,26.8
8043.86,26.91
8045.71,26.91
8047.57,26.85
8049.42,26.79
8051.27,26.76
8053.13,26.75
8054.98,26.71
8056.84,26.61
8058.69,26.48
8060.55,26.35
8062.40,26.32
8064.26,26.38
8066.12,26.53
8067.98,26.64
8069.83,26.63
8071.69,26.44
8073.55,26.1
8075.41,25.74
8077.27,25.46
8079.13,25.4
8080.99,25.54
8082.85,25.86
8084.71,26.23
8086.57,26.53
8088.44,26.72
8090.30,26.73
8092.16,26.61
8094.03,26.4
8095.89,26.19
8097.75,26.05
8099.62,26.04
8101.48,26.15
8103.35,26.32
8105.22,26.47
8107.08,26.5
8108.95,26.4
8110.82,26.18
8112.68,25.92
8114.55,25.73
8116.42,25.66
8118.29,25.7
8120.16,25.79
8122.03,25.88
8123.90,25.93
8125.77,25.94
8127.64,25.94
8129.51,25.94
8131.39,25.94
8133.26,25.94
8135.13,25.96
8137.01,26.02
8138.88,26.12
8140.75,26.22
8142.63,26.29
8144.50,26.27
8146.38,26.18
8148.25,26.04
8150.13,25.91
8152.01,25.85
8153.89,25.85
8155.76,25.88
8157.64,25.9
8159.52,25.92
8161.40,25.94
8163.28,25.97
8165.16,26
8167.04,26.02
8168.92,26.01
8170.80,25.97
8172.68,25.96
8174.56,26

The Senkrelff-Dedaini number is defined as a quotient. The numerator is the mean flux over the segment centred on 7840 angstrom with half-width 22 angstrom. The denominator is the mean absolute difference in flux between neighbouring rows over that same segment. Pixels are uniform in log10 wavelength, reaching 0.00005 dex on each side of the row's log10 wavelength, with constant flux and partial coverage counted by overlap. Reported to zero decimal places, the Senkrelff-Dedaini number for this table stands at 323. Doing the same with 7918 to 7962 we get 117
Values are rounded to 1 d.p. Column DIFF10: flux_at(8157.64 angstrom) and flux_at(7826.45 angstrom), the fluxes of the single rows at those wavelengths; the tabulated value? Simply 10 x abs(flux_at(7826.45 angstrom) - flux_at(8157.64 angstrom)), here 2.4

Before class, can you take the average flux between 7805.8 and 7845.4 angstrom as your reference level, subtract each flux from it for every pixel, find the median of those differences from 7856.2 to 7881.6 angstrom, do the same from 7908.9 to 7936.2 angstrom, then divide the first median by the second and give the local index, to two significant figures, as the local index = 1.6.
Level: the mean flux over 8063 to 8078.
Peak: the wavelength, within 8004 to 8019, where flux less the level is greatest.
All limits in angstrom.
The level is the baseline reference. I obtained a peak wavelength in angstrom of 8016.13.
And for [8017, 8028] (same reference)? 8017.97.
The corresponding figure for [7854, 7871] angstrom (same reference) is 7866.19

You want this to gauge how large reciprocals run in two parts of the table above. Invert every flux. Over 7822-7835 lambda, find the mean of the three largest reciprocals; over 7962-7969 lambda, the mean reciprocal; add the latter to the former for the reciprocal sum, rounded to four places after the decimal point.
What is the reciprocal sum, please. 0.0780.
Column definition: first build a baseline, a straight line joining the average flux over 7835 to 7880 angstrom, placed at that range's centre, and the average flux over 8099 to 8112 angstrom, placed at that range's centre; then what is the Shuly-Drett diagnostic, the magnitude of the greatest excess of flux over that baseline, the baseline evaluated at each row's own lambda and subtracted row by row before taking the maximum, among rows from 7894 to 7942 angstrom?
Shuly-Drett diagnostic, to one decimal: 1.7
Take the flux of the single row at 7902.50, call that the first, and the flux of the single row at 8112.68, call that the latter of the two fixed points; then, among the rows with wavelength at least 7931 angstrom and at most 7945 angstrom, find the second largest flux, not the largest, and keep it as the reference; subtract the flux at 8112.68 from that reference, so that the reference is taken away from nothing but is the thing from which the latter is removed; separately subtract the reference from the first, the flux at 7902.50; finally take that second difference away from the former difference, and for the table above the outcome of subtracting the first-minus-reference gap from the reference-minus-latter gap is 4.1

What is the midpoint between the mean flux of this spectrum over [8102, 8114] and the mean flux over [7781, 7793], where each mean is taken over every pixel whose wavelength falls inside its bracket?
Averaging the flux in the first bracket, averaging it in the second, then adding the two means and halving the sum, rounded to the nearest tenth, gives 26.0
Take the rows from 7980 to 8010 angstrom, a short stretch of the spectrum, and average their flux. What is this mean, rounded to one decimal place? 26.7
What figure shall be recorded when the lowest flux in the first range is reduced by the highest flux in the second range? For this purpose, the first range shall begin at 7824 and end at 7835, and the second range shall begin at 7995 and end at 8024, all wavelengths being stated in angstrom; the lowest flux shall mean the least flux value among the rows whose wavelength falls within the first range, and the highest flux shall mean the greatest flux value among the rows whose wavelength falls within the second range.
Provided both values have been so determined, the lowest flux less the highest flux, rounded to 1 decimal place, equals -1.4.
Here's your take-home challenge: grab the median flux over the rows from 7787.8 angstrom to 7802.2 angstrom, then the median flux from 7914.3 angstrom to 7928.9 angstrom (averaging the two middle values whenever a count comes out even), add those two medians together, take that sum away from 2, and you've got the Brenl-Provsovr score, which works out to -50.3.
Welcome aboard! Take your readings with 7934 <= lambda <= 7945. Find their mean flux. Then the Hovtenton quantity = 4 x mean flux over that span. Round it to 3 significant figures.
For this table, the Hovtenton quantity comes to 111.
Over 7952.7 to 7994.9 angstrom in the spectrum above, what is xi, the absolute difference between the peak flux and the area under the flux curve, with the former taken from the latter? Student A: 1083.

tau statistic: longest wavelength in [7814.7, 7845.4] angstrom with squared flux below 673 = 7828.25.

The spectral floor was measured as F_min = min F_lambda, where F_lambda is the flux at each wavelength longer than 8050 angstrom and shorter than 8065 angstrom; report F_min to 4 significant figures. 26.32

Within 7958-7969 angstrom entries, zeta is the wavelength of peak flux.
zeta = 7968.28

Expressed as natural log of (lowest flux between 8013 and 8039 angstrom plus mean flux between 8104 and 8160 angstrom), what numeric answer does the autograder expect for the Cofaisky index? 3.95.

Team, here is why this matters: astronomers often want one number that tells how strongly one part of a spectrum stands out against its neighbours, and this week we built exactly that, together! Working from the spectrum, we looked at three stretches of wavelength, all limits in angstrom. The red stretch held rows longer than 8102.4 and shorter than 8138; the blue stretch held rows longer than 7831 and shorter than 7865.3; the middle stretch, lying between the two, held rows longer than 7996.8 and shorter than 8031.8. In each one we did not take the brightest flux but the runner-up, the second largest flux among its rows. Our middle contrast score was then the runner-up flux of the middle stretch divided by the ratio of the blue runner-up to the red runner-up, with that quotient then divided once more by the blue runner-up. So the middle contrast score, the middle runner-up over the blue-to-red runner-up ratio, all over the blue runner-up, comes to 1.00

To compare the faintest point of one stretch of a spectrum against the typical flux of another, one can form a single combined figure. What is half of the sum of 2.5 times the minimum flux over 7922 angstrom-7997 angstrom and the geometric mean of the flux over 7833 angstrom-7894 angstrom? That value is 45.3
